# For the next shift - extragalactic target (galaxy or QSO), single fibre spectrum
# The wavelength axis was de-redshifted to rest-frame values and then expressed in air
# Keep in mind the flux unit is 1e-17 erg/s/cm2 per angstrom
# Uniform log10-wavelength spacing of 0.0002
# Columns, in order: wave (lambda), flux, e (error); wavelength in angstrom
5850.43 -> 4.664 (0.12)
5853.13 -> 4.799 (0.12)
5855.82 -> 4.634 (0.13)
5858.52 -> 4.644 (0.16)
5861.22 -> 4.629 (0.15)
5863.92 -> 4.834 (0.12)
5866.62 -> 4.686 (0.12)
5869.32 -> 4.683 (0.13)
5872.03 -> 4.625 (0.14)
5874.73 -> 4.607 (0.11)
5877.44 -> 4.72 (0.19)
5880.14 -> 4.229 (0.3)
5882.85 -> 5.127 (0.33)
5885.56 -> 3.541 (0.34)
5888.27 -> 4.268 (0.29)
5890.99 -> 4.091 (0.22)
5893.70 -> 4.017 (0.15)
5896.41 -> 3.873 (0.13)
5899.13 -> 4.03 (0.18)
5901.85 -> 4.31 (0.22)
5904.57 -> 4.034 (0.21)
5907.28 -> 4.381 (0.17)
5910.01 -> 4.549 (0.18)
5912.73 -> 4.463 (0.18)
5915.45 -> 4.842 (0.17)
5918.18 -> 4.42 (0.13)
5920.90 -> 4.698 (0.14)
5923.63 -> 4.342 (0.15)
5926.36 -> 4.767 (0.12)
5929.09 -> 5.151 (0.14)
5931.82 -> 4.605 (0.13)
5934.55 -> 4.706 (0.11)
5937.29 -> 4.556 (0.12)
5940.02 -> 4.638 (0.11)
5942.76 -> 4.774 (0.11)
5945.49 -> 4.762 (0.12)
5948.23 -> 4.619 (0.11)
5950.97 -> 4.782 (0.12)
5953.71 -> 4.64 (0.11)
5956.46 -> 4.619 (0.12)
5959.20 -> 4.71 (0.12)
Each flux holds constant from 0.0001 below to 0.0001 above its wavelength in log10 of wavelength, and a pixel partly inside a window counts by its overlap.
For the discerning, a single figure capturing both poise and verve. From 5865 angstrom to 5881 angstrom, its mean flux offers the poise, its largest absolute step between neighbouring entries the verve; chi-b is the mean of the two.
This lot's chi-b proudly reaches 2.5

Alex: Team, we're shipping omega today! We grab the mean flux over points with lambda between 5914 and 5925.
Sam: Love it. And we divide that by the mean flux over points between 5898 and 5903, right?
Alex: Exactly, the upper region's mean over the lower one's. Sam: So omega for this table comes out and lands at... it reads 1.10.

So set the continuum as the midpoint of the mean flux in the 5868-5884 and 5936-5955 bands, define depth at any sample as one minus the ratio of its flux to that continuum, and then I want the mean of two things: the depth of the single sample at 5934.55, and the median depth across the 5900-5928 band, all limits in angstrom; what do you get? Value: 0.021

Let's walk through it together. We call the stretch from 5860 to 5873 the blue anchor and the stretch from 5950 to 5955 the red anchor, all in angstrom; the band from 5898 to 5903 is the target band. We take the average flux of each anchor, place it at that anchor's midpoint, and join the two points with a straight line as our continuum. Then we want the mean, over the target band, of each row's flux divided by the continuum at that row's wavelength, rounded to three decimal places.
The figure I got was 0.887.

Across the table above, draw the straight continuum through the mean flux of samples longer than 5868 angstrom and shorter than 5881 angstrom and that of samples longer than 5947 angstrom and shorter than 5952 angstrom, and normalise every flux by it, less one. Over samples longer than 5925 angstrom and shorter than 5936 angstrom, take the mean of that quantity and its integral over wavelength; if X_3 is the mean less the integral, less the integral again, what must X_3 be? -0.6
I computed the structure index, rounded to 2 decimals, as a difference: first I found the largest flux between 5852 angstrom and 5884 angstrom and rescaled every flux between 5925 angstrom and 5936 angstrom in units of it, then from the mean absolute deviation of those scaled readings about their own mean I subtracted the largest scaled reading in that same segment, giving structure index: -0.97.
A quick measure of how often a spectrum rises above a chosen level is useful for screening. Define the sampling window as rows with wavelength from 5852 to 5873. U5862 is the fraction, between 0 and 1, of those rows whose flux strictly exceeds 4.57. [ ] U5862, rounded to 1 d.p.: 1.0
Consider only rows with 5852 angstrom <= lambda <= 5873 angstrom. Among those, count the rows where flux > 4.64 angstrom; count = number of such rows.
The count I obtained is 5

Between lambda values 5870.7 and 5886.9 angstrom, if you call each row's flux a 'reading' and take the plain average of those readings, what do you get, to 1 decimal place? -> 4.5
